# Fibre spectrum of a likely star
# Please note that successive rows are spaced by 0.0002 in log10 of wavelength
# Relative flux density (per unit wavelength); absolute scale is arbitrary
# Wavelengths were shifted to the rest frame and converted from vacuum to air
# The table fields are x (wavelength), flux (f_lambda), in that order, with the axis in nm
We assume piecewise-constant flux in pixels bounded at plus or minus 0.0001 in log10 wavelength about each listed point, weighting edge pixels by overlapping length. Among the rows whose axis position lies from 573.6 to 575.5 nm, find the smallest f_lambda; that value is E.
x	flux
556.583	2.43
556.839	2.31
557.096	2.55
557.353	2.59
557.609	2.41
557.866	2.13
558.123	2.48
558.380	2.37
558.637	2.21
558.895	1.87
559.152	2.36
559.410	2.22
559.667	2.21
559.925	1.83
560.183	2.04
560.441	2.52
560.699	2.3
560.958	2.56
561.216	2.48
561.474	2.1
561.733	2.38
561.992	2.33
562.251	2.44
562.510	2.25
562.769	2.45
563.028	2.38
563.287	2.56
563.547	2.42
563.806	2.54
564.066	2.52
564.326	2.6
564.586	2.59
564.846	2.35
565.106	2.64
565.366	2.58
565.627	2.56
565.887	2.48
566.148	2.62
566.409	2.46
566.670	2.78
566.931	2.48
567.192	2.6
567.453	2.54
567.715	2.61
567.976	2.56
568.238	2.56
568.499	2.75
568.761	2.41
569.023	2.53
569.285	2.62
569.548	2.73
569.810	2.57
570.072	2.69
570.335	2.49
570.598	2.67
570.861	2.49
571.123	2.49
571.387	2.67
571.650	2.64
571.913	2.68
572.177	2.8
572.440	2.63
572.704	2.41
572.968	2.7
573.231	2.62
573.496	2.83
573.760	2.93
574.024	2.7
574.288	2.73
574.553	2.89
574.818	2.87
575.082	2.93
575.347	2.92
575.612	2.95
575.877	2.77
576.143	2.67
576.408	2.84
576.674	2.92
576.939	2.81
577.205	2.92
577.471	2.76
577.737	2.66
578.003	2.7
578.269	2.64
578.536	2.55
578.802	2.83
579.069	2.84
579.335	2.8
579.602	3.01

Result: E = 2.7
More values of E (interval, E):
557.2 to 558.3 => 2.13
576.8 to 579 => 2.55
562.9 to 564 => 2.38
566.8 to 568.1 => 2.48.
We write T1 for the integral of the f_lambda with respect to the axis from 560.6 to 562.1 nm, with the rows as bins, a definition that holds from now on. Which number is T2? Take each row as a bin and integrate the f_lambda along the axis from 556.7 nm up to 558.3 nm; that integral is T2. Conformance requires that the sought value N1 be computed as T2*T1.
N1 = 13.6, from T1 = 3.5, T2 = 3.9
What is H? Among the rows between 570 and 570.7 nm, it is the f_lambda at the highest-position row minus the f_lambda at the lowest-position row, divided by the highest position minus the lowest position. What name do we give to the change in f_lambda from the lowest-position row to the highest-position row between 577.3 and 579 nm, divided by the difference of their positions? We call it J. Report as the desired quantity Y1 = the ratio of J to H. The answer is -1.4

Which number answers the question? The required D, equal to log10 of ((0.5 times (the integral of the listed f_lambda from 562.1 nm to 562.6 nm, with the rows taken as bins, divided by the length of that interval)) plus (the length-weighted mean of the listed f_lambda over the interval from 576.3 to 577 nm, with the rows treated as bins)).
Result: 0.606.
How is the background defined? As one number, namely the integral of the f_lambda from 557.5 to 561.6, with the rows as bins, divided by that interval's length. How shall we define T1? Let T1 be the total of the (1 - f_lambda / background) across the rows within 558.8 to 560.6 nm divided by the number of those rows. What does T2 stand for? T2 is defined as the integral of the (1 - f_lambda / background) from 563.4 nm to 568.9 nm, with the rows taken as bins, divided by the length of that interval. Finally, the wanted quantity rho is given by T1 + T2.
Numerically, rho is -0.09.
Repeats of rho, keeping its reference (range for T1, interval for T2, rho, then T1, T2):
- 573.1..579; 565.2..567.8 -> -0.38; -0.24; -0.14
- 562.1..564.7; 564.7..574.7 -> -0.26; -0.10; -0.16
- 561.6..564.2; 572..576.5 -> -0.31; -0.08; -0.23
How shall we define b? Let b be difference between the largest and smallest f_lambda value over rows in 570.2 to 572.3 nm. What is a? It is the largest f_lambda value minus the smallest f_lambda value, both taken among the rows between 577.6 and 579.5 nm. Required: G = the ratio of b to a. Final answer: 1.1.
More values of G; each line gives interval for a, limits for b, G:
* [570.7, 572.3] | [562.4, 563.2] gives 0.6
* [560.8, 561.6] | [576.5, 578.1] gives 0.6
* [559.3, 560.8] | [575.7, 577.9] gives 0.4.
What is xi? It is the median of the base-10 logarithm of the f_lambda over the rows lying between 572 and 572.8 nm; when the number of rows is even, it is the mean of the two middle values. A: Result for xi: 0.42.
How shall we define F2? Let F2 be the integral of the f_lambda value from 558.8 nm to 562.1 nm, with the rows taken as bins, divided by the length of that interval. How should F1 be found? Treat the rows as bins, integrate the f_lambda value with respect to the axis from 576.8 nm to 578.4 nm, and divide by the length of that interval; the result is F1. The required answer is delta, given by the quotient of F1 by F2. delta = 1.22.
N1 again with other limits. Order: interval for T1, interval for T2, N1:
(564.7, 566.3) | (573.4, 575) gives 18.4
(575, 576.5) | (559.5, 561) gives 14.2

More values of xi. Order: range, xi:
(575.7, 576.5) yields 0.44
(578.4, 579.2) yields 0.45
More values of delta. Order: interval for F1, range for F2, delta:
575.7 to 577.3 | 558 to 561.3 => 1.25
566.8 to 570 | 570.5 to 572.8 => 0.99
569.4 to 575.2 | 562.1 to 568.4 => 1.06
